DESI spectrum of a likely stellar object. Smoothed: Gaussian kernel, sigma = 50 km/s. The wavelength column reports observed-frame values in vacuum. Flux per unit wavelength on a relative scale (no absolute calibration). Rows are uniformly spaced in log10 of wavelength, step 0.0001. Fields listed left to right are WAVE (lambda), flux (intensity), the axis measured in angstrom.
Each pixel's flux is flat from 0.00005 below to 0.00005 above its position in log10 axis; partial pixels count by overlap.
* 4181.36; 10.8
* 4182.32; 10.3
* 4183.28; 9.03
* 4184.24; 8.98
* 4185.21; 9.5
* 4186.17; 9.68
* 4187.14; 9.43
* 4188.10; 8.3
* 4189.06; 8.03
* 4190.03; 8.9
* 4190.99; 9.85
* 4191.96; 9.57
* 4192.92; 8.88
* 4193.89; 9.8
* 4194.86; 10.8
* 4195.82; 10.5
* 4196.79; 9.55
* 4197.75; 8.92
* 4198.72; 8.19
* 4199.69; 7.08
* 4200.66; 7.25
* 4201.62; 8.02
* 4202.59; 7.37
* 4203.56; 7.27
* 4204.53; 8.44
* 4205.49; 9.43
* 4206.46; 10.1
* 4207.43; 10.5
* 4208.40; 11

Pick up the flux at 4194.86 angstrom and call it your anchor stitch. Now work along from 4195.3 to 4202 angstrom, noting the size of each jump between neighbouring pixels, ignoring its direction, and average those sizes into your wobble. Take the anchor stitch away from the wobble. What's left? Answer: -10.1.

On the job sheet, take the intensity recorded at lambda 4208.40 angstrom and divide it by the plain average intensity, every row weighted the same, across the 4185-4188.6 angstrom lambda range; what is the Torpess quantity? 1.19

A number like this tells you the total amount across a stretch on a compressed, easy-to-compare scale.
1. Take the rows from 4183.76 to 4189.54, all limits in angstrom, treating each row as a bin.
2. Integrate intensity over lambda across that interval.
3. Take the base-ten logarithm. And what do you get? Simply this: 1.72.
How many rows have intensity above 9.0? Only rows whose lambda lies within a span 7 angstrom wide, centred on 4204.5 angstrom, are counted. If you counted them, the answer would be 3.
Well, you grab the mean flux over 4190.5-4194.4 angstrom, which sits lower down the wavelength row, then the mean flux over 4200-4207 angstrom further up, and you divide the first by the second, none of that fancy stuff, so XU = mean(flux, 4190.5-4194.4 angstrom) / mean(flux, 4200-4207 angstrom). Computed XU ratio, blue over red 1.15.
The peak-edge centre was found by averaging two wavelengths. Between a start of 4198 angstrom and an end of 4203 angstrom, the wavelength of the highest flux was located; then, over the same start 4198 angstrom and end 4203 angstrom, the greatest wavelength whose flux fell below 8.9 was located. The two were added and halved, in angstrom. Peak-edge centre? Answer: 4200.7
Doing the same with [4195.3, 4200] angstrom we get 4197.8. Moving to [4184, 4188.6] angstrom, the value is 4187.1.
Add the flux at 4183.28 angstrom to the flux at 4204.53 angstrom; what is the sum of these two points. 17.5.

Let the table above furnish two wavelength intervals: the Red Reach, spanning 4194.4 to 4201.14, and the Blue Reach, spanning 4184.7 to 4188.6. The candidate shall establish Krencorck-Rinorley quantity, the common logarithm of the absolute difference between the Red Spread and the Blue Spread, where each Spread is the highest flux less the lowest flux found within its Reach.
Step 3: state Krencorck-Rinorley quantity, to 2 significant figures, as 0.37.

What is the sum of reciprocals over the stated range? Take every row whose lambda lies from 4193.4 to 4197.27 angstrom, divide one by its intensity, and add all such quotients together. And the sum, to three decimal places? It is 0.395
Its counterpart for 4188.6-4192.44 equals 0.443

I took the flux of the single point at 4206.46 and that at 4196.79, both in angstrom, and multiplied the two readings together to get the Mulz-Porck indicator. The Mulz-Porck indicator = 96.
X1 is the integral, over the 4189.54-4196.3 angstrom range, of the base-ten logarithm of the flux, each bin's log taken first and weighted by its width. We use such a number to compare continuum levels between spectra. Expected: 6.68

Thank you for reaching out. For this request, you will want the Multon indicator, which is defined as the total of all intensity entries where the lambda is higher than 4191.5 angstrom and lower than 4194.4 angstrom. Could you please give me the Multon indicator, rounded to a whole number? 28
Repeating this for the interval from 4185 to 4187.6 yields 29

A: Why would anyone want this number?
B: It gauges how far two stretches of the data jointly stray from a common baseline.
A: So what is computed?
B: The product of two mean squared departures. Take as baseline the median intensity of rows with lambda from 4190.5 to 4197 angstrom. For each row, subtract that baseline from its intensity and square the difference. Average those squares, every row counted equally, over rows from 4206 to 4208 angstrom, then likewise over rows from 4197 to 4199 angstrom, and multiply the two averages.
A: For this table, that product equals 0.5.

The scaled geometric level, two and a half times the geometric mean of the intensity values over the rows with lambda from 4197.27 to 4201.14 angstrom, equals 19.6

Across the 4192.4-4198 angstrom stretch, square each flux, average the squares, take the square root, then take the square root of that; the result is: 3.13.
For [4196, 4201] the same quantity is 2.87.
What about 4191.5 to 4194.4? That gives 3.07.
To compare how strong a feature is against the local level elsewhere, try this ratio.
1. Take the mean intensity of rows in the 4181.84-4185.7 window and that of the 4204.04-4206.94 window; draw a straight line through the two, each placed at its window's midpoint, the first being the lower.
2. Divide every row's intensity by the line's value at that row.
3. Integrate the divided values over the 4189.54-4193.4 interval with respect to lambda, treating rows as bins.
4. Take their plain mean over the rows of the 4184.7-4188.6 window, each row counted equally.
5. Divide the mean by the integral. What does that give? 0.256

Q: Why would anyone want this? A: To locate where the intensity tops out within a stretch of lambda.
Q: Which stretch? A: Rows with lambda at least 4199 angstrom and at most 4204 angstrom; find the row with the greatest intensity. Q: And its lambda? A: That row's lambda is 4201.62 angstrom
